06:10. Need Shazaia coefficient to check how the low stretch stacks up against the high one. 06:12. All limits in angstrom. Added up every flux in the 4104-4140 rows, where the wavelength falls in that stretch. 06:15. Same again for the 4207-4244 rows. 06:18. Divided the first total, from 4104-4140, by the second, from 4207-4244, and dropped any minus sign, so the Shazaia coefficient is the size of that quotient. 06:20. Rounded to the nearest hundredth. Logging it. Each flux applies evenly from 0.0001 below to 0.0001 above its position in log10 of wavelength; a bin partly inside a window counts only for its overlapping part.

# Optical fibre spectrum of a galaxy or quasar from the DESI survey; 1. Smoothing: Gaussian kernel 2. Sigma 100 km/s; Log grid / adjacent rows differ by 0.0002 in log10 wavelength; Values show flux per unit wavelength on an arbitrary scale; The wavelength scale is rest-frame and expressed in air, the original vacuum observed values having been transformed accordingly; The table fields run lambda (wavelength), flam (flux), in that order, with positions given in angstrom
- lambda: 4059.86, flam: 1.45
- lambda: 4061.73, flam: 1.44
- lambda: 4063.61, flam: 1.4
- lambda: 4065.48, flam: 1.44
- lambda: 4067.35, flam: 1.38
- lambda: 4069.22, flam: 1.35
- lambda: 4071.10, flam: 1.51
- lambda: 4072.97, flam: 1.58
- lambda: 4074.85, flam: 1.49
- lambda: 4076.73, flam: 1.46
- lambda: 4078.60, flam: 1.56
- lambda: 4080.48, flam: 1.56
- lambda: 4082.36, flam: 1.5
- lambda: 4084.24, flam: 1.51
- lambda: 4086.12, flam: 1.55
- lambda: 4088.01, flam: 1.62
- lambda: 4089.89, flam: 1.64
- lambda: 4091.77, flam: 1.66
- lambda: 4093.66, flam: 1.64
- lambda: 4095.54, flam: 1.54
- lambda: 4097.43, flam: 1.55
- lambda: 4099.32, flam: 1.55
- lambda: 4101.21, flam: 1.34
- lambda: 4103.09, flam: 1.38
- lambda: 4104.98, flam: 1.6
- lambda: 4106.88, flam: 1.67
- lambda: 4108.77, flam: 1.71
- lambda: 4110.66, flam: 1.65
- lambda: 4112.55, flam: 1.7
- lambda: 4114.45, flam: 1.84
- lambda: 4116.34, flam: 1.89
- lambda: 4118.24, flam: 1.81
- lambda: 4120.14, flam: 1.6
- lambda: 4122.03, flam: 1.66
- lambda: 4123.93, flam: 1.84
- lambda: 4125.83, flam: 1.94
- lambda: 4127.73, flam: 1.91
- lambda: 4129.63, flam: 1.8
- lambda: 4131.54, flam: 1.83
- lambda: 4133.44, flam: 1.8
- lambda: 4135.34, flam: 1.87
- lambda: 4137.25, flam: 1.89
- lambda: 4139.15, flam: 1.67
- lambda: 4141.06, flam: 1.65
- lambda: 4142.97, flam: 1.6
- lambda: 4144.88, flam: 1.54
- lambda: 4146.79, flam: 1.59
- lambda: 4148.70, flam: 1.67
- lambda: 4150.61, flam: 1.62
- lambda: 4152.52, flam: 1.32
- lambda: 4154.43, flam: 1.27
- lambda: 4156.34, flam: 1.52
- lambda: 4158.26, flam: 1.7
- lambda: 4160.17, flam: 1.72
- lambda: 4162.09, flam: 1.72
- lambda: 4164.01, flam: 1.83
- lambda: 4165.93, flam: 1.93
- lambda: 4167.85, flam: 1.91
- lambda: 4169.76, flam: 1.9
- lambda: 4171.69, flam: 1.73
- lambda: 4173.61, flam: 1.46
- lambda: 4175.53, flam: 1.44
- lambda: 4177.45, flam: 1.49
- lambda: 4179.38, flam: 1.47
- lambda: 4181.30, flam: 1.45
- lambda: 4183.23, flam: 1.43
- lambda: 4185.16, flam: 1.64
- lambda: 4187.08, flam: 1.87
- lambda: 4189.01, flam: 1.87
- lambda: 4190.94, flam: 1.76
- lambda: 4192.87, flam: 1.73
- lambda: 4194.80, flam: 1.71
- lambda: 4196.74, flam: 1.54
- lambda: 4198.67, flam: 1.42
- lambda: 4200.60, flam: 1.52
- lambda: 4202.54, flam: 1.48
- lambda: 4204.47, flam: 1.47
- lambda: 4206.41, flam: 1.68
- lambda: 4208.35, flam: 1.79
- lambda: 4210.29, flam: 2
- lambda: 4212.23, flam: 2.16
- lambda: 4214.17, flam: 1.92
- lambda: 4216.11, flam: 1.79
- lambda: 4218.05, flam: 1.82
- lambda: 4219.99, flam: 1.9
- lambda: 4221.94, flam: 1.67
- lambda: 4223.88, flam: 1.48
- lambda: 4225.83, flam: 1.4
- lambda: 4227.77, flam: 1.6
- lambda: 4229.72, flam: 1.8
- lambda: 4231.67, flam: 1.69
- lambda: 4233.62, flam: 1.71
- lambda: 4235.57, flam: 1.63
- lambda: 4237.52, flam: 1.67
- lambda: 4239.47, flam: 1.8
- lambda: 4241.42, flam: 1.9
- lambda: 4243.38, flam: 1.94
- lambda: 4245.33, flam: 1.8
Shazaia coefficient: 1.00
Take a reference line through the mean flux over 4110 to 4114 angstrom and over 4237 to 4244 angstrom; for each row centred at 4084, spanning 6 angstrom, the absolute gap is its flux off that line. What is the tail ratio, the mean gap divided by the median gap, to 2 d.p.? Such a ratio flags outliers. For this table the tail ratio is 0.92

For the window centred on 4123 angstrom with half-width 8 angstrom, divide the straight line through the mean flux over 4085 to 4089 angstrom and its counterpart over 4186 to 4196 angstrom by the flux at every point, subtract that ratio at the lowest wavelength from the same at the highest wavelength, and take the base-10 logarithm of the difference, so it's -1.2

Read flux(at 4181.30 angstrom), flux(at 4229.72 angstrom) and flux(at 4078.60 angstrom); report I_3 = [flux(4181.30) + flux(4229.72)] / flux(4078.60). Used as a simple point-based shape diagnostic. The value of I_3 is 2.08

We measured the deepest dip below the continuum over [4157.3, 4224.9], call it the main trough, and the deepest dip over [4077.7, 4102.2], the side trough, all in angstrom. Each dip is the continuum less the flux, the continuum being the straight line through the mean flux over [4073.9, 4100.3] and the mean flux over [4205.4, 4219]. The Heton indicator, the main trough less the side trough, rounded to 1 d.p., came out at 0.2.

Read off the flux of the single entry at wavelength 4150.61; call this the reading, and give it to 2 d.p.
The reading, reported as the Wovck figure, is 1.62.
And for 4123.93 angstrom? 1.84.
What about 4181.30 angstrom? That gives 1.45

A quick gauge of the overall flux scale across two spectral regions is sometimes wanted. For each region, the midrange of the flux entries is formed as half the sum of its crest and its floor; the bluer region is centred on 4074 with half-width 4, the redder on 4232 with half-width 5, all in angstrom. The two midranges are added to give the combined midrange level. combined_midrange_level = 3.22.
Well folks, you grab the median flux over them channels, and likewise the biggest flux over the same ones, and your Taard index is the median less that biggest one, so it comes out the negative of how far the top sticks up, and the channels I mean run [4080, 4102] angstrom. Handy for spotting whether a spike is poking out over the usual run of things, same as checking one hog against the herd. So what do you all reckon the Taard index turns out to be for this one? -0.11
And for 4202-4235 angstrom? -0.45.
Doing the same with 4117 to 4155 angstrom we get -0.27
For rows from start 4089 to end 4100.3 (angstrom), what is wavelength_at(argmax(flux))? 4091.77 angstrom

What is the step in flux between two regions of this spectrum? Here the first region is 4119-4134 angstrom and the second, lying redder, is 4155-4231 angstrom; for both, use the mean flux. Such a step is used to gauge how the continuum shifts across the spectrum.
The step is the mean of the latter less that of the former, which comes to -0.11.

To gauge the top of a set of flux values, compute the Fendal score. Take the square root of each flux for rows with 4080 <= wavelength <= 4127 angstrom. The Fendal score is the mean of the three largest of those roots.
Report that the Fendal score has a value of 1.37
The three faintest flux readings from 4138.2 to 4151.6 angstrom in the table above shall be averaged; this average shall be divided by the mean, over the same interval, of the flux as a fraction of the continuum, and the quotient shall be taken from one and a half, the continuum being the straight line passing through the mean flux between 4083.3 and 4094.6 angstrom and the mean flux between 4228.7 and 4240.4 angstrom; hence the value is -0.10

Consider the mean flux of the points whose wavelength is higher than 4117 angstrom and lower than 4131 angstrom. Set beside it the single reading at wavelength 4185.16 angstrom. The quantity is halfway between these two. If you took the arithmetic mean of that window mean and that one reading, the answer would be 1.72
